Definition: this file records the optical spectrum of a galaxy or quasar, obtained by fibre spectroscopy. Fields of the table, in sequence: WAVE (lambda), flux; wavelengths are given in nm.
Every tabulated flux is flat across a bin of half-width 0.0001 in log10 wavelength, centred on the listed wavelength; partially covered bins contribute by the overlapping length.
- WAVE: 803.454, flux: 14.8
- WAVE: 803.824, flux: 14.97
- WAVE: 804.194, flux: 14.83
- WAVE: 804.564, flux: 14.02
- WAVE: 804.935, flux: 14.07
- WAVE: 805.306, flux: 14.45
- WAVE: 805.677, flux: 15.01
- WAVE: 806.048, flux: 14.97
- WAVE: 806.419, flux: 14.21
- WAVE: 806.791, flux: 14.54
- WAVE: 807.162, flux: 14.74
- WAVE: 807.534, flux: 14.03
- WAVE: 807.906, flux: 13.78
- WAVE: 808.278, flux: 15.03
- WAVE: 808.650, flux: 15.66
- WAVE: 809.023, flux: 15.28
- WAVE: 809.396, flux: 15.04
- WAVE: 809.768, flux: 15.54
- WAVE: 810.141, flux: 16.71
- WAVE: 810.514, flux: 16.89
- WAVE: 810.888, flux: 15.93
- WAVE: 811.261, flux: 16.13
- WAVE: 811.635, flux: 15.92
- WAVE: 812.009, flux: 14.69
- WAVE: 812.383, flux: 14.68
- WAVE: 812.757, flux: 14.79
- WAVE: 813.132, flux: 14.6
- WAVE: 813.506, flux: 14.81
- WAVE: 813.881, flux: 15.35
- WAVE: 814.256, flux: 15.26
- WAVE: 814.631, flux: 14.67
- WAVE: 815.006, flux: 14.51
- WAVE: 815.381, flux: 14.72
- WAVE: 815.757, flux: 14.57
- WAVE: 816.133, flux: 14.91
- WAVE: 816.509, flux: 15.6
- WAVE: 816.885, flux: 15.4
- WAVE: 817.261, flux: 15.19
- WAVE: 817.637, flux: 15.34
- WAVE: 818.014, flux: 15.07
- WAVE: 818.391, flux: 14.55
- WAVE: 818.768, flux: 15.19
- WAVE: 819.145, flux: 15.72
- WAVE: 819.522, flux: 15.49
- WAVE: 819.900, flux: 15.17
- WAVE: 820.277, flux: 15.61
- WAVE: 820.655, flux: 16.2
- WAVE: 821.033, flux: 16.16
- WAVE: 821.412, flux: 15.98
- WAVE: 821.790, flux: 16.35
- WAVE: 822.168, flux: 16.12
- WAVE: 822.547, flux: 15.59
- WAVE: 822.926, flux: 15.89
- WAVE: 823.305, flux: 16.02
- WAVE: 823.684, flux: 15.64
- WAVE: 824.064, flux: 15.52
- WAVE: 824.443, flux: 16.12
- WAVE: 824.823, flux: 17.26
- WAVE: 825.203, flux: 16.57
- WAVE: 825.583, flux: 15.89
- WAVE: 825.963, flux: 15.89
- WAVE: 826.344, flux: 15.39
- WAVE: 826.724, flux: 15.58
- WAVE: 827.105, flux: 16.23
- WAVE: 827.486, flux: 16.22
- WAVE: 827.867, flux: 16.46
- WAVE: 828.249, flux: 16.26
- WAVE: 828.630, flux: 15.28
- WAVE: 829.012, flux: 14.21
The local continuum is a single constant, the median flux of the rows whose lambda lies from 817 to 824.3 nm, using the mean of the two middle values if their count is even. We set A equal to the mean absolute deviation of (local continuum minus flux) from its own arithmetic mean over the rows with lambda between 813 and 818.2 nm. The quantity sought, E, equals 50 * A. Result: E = 15.8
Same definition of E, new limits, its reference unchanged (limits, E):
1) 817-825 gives 21.9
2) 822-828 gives 17.6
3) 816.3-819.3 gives 12.9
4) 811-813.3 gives 29.7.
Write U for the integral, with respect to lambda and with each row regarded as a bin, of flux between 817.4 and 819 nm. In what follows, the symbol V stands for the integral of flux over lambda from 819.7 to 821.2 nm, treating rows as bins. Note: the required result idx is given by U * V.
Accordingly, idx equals 570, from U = 24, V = 24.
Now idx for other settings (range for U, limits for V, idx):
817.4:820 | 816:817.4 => 847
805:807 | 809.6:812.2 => 1213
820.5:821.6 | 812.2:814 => 473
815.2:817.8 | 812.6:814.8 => 1289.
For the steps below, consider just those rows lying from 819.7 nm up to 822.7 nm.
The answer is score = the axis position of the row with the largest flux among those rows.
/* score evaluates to 821.790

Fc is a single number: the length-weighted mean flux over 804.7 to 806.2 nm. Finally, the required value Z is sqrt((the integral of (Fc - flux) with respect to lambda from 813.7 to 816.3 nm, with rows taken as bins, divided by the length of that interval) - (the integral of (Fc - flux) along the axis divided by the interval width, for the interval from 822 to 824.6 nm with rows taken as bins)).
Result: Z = 0.99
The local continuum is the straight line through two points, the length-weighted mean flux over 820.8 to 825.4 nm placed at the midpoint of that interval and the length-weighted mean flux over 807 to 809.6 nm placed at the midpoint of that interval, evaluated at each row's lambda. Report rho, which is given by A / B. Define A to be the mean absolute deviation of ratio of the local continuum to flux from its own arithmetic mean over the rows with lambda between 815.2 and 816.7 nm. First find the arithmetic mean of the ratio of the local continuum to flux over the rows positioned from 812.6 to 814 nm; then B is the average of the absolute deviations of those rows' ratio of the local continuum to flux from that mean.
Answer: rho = 1.45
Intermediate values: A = 0.0203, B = 0.014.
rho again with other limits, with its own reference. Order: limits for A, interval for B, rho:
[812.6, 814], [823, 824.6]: 0.88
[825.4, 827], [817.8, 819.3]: 0.78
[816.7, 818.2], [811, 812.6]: 0.20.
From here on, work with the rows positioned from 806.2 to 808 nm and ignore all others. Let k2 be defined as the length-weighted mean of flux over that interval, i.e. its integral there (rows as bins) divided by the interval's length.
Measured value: 14.3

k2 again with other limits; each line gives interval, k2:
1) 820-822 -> 16.0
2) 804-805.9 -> 14.5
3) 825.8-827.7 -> 15.9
